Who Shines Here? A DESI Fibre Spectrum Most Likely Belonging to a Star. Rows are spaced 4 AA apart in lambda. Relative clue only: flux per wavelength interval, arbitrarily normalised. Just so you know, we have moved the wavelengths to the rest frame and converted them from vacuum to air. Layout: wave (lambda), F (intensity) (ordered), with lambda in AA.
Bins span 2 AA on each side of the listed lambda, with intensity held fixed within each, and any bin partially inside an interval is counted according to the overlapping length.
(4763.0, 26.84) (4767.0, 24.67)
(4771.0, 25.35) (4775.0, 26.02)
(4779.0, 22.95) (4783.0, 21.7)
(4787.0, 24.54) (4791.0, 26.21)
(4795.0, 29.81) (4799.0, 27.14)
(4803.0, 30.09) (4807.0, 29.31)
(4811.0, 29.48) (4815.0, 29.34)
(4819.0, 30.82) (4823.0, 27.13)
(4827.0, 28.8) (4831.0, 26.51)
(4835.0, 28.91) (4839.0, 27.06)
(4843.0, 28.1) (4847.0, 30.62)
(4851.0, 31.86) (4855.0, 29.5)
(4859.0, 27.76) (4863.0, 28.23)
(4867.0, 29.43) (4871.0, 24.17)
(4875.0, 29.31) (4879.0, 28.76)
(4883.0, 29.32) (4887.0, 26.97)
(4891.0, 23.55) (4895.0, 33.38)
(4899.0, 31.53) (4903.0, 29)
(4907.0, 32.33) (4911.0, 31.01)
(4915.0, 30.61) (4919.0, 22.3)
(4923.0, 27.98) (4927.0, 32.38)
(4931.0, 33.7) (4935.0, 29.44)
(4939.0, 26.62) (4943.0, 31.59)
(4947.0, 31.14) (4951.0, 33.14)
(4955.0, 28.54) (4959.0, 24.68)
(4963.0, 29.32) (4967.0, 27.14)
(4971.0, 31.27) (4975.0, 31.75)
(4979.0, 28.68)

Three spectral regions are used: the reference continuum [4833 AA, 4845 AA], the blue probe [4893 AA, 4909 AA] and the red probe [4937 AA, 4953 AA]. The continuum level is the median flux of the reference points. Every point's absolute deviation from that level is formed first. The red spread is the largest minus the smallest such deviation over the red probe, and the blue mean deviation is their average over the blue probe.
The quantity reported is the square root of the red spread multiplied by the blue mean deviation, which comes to 3.5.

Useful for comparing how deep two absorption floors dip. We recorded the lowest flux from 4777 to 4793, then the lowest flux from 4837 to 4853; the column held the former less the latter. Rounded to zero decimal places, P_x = -5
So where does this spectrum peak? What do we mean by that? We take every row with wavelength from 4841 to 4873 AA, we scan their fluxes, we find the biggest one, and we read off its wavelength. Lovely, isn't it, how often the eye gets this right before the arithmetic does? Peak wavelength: 4851.0 AA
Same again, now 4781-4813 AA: 4803.0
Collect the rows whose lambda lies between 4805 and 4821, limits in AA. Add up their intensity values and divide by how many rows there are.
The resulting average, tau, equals 29.7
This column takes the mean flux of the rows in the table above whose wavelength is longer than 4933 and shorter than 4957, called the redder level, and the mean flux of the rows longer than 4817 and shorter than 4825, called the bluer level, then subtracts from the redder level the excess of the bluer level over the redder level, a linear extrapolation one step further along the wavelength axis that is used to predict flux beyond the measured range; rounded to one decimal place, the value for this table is 31.2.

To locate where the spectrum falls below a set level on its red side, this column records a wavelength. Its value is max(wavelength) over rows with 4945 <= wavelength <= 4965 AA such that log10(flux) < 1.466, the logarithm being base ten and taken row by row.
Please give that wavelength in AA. 4959.0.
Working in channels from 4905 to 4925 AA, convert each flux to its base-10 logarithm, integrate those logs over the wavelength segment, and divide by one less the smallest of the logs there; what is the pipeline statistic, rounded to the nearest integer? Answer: -84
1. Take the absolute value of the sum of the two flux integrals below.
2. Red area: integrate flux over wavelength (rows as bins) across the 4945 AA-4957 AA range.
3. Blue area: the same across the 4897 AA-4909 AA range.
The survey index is 743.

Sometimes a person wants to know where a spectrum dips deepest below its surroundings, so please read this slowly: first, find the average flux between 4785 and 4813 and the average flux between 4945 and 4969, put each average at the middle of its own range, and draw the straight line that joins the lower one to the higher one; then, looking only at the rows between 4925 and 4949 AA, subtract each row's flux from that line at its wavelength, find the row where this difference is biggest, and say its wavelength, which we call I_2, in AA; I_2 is 4939.0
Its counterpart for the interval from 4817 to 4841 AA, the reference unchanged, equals 4831.0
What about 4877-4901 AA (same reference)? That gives 4891.0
